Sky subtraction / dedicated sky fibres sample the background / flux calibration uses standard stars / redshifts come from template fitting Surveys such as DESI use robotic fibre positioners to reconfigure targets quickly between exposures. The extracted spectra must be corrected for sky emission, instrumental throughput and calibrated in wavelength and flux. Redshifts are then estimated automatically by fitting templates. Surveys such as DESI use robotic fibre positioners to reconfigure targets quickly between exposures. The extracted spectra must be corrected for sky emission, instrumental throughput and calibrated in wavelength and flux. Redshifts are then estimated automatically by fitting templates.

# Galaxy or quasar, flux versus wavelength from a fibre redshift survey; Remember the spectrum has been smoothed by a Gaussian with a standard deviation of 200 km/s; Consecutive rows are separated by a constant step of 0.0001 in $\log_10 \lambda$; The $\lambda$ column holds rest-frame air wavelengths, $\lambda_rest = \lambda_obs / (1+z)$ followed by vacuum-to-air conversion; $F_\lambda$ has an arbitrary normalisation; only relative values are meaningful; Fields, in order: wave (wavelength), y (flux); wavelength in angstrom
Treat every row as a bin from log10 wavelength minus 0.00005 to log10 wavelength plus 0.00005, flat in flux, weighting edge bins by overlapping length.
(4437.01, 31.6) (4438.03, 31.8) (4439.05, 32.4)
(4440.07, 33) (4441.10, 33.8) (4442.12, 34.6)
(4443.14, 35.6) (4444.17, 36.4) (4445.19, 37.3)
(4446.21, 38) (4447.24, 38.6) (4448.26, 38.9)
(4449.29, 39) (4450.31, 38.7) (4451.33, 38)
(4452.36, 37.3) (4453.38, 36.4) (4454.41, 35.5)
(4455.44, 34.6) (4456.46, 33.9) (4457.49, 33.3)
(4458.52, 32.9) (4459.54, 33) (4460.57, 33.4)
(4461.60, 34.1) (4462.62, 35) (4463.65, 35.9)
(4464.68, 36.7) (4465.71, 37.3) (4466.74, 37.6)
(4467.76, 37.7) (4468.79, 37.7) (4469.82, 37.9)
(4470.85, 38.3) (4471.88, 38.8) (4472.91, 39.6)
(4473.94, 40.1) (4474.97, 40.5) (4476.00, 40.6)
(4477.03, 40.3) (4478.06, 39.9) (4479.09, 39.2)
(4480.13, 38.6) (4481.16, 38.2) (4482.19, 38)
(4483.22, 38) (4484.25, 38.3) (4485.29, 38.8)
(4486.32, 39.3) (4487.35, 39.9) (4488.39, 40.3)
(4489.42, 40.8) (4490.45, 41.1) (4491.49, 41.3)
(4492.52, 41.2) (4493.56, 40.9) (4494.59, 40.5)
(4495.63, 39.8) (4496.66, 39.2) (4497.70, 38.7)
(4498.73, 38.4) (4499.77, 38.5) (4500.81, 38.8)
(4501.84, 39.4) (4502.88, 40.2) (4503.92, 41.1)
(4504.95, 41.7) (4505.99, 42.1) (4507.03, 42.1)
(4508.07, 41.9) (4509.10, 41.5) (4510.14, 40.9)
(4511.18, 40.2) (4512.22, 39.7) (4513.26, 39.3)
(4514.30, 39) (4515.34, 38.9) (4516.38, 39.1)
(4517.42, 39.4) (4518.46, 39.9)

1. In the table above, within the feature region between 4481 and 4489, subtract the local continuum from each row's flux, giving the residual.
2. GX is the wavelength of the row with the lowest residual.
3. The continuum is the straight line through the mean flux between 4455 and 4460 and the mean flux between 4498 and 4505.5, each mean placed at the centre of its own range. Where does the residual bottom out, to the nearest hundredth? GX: 4483.22 angstrom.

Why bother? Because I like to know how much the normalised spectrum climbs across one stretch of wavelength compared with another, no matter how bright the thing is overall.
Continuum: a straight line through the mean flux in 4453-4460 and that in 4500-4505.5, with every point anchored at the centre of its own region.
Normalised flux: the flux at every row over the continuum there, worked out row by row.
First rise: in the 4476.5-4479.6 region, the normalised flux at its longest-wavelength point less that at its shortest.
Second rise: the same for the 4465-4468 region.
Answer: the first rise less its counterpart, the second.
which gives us -0.04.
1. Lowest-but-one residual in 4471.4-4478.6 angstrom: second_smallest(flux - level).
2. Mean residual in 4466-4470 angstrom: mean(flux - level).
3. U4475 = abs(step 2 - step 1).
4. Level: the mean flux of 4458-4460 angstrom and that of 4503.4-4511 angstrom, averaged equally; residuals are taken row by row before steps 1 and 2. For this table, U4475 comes 1.9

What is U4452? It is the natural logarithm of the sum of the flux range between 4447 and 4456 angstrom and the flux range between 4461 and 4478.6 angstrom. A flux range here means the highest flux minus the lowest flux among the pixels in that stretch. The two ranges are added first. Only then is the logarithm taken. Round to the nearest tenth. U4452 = 2.4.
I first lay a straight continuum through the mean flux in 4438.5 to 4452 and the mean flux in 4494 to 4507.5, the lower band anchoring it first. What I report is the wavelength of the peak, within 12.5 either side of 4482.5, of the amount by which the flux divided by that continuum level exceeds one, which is 4476.00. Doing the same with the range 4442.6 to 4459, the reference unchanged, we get 4449.29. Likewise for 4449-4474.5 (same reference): 4449.29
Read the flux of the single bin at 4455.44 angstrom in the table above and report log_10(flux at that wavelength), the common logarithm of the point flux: 1.54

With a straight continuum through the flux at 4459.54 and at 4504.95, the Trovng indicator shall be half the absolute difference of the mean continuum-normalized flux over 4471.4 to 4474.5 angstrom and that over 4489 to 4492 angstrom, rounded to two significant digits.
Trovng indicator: 0.028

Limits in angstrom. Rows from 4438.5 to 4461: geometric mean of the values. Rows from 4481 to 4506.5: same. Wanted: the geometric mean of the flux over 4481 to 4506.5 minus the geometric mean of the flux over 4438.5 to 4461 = 4.2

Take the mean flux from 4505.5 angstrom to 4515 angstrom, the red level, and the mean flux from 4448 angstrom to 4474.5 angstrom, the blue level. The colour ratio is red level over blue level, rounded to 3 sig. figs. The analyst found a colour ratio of 1.11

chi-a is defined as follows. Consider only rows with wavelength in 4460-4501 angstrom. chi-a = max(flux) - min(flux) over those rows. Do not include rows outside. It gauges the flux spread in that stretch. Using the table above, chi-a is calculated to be 7.9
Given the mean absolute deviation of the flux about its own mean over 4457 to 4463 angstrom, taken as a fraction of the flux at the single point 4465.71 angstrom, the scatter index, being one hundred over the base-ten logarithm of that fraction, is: -56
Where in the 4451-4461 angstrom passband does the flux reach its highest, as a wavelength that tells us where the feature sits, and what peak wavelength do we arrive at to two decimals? 4451.33 angstrom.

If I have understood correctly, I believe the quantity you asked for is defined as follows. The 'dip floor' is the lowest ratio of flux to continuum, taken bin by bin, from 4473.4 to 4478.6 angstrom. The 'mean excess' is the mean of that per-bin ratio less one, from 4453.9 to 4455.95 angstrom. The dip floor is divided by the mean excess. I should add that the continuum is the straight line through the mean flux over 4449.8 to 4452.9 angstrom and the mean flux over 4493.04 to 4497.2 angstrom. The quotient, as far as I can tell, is -12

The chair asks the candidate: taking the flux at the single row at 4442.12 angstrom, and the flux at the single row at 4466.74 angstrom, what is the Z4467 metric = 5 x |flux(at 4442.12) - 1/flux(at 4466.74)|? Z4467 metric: 173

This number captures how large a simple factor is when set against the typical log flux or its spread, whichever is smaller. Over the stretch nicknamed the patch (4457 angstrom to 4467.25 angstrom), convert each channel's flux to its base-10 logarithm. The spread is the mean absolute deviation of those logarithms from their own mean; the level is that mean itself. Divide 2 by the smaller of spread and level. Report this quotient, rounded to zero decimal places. 102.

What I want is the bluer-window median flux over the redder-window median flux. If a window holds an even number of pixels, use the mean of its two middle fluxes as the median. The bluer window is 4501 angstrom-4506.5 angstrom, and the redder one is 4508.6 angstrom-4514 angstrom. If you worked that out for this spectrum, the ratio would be 1.02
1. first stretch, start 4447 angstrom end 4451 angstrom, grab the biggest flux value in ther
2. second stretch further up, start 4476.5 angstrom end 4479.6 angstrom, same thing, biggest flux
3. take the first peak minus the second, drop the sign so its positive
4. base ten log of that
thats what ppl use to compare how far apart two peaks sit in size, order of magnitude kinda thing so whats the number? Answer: 0.11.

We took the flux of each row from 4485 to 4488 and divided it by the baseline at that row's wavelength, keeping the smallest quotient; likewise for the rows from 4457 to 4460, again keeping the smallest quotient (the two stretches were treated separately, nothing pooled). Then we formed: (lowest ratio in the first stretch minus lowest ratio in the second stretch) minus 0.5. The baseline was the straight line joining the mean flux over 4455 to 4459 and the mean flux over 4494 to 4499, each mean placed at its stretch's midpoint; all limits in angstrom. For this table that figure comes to -0.44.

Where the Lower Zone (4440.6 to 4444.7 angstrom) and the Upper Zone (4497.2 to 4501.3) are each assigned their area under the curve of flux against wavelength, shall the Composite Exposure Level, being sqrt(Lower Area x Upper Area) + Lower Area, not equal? 295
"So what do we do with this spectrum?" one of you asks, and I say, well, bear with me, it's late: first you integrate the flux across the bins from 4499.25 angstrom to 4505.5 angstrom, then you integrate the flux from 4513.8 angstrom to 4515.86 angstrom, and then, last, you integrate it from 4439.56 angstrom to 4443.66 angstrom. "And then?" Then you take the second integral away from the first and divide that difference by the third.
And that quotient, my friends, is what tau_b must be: 1.2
